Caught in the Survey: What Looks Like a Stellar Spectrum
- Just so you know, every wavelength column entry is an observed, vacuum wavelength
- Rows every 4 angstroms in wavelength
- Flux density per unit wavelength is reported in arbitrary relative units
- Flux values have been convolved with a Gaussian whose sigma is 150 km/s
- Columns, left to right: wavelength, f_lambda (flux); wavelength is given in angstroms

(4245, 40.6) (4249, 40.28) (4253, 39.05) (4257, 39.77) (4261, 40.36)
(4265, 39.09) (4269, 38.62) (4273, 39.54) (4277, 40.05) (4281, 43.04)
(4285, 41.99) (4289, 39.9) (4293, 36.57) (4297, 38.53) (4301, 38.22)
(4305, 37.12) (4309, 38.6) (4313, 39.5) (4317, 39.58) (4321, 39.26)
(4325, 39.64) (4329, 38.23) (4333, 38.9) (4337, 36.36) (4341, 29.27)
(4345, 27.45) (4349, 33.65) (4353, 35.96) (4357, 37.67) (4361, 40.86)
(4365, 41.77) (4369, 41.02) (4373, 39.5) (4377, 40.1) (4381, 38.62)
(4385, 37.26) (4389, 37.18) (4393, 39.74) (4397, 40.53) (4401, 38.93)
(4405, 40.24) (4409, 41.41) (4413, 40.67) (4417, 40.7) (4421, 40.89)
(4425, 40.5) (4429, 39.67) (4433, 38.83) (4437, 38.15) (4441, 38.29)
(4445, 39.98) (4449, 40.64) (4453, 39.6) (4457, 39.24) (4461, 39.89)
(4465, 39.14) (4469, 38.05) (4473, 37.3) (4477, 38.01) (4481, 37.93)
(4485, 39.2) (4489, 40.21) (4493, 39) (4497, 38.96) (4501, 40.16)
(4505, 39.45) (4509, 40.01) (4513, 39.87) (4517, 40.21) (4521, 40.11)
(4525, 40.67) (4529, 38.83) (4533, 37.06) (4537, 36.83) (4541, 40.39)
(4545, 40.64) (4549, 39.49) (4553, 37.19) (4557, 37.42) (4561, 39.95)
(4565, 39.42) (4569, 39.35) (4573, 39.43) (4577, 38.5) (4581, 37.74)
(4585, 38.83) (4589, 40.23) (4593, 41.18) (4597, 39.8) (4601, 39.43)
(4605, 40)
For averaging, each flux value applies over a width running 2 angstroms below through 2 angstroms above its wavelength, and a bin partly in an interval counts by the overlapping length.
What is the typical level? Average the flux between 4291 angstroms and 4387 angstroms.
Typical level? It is 37.7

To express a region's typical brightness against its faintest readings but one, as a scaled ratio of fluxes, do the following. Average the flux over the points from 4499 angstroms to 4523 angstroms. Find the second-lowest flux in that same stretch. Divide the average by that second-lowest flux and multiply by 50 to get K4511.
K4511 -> 50.1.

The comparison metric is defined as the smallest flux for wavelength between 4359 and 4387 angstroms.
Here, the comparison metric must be 37.26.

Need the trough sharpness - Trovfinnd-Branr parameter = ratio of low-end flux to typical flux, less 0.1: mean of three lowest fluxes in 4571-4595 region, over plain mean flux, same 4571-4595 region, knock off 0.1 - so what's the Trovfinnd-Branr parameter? 0.876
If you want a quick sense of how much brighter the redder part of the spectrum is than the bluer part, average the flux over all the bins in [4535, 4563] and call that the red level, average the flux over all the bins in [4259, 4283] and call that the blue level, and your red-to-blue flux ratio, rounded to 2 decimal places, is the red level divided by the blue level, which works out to 0.97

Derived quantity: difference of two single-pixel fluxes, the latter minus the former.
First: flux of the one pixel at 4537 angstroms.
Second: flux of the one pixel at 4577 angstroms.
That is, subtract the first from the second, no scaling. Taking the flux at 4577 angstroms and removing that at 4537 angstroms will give 1.7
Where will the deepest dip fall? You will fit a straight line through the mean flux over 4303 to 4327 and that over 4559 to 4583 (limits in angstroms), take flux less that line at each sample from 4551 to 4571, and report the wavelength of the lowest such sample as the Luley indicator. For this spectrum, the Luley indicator 4553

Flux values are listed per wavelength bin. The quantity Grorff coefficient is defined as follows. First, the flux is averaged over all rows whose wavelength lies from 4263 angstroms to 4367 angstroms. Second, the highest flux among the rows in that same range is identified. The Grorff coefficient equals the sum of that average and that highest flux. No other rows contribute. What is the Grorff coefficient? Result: 81.1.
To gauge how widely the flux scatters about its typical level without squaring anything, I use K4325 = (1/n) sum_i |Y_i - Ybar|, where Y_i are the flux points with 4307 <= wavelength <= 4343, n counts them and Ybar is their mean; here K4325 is 2.2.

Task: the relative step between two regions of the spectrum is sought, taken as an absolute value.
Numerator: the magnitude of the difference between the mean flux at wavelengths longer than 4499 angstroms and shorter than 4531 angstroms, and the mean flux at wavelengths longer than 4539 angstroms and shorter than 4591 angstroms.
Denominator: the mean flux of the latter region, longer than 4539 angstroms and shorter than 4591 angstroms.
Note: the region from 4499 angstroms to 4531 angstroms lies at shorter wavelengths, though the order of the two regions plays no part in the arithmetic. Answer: 0.020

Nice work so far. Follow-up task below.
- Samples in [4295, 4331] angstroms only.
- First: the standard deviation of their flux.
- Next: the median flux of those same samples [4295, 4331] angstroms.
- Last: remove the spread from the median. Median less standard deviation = 37.8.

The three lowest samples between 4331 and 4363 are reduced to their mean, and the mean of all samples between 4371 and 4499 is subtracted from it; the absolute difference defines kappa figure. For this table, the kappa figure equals 9.2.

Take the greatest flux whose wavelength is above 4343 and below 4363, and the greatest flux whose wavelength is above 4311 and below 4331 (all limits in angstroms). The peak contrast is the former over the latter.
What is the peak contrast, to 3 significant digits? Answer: 1.03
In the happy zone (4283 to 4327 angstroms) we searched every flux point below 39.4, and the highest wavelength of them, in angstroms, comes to 4321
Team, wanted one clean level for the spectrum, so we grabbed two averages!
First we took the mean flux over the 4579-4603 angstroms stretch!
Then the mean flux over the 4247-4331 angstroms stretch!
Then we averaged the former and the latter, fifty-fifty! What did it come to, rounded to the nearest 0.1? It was 39.5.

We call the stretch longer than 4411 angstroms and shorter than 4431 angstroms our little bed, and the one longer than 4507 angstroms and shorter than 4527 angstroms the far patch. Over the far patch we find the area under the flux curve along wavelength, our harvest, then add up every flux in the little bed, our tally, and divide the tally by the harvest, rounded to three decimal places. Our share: 0.252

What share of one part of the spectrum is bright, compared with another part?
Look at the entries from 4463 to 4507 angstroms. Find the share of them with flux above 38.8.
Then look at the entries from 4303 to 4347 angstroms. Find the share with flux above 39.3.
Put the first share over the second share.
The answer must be 2.3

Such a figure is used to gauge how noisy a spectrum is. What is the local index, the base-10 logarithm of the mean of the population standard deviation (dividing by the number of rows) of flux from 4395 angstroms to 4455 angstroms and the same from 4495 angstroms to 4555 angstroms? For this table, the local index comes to 0.045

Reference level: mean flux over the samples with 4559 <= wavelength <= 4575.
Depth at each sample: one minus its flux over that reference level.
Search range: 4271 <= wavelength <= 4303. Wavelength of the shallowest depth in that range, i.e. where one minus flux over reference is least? 4281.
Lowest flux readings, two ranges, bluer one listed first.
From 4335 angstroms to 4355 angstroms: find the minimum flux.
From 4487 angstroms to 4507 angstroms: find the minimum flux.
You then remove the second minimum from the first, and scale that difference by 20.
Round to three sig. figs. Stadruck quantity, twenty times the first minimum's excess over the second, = -230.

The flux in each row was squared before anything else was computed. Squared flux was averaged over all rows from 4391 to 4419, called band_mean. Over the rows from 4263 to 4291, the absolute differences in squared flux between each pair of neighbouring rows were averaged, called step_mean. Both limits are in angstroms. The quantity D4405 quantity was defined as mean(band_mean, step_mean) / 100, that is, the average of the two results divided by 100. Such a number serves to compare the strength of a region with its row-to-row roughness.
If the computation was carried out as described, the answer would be 8.7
